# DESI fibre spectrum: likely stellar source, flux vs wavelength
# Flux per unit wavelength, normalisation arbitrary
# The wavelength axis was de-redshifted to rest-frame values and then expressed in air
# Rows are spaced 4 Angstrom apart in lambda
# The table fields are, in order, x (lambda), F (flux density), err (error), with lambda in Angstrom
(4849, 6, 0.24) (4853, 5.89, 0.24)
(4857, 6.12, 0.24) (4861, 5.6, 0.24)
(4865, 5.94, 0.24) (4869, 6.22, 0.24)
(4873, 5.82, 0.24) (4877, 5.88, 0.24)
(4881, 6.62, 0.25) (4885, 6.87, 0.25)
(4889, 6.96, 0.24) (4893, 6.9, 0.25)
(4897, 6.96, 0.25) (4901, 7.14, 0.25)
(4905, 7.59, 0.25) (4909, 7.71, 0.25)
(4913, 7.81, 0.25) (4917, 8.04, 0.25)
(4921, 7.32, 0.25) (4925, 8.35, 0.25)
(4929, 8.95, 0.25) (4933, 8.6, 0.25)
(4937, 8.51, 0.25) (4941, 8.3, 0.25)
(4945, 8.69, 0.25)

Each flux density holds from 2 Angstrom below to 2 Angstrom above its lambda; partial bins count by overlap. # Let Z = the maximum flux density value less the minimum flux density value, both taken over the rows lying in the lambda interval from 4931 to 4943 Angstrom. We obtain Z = 0.30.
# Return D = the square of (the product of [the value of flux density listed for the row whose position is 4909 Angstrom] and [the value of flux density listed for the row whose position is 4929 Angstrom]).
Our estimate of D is 4762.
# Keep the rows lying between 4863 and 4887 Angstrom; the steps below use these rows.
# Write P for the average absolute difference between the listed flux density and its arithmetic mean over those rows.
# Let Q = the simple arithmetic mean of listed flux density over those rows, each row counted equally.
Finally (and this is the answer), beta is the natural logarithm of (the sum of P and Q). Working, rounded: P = 0.35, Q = 6.2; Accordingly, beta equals 1.88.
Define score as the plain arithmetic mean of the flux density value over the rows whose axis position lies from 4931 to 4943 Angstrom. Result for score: 8.5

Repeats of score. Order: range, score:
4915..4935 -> 8.3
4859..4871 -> 5.9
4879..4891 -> 6.8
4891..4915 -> 7.4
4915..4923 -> 7.7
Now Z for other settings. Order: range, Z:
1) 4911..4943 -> 1.63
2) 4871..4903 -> 1.32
